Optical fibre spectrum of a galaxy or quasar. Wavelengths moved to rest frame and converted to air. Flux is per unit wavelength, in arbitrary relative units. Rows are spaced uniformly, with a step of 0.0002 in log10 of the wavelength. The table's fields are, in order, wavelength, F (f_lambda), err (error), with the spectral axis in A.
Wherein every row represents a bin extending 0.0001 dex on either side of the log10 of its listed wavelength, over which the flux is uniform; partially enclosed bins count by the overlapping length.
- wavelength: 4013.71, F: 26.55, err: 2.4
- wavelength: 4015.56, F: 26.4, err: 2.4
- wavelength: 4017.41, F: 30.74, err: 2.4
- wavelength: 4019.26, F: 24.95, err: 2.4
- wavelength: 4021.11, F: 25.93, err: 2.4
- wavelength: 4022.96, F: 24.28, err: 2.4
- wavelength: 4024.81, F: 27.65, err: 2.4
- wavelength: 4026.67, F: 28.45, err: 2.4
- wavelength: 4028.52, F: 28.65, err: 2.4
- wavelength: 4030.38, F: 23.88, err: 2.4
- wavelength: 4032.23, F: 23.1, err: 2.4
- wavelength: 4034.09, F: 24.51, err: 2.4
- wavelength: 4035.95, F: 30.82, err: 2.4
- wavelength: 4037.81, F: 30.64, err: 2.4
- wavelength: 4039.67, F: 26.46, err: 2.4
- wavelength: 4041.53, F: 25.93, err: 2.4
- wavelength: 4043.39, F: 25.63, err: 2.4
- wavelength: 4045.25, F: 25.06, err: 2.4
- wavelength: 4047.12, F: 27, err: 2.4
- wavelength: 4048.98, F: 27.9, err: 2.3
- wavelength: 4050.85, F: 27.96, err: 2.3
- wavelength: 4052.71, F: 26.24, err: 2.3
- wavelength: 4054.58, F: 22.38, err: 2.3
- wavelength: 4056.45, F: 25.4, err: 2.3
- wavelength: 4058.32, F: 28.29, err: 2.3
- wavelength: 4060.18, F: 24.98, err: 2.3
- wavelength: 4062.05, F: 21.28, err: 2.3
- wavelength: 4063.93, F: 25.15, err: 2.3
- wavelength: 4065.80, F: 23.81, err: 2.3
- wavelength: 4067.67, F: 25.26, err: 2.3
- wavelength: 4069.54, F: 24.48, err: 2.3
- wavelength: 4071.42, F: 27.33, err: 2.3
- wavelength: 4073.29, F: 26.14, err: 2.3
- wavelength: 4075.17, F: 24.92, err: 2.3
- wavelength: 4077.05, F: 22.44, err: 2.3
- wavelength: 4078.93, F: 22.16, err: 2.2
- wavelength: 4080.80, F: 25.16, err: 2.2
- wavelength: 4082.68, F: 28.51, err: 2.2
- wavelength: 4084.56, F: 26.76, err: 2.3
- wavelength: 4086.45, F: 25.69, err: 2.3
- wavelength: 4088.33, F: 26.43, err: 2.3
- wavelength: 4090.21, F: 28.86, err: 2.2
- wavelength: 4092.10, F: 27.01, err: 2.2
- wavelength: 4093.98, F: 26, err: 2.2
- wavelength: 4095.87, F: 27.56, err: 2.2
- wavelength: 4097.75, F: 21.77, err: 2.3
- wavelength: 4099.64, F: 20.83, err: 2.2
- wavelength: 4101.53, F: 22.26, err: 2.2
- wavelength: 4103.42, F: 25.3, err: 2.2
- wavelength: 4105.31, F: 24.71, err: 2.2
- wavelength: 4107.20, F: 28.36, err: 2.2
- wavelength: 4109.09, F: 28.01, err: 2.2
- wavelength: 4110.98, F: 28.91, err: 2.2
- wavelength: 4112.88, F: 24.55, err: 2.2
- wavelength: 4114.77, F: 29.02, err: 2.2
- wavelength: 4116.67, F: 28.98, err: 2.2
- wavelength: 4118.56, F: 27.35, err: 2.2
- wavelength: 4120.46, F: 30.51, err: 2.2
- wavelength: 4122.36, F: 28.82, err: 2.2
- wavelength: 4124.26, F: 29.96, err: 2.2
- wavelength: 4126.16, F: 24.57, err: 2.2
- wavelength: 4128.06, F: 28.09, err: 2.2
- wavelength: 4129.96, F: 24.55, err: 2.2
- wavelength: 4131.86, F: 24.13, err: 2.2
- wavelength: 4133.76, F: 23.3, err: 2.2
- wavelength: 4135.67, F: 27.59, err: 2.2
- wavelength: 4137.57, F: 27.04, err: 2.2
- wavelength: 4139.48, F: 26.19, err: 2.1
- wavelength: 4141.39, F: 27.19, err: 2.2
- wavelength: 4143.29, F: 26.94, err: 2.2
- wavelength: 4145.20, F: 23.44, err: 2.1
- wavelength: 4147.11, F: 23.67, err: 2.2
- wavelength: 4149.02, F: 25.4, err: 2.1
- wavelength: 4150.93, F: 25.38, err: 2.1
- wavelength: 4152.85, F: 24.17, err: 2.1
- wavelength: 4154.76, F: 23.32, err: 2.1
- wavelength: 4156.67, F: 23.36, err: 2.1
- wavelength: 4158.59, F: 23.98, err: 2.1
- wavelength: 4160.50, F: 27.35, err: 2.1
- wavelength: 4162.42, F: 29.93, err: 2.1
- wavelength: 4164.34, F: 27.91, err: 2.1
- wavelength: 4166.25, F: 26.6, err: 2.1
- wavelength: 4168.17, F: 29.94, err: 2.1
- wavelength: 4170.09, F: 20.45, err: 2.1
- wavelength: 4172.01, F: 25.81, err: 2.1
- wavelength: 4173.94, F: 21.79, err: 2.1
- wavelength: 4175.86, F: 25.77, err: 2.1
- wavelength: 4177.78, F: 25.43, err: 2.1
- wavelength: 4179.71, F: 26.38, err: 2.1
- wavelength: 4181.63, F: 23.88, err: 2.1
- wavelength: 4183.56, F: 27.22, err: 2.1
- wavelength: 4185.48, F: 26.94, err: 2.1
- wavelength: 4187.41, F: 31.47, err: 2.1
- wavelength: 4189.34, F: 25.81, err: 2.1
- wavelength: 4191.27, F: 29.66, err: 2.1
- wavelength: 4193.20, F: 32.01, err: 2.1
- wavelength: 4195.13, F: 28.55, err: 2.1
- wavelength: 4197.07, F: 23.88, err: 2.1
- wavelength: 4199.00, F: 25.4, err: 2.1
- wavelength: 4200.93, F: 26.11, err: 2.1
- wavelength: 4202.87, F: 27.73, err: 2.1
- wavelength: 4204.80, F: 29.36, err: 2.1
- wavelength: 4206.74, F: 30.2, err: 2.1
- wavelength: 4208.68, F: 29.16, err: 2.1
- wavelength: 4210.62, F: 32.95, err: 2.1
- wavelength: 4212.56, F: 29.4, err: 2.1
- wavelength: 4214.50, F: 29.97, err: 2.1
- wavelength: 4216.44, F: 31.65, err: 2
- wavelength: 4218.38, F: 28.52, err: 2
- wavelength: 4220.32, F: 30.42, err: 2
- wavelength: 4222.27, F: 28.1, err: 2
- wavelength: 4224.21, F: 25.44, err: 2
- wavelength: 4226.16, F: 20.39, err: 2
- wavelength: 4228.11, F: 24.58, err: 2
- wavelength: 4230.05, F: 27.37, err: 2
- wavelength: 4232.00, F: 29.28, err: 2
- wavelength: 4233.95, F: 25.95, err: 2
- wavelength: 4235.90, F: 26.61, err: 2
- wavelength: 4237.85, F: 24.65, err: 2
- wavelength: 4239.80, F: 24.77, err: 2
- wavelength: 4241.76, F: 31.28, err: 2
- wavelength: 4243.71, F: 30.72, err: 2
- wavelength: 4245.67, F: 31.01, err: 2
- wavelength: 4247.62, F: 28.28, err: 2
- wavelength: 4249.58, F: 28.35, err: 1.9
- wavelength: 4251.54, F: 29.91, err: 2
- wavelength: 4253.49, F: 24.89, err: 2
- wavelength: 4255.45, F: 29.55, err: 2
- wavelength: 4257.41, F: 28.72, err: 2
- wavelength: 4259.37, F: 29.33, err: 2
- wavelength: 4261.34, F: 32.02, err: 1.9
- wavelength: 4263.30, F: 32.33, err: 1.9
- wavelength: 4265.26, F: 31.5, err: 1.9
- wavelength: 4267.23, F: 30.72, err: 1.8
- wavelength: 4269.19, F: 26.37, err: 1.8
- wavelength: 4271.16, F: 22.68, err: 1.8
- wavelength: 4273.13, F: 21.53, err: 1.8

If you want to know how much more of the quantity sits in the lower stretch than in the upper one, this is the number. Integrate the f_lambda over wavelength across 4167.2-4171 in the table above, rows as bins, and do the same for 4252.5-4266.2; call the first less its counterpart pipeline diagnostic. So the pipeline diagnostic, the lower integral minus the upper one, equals -312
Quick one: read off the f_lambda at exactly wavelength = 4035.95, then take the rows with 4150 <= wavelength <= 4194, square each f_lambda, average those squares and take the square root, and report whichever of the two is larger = 30.8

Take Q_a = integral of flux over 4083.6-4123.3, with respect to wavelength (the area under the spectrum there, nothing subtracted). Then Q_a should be 1054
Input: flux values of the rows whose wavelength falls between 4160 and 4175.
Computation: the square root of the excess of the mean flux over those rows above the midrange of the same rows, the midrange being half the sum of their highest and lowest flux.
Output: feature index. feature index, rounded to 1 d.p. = 1.0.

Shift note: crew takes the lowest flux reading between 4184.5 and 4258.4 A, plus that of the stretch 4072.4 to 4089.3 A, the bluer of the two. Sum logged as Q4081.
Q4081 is 43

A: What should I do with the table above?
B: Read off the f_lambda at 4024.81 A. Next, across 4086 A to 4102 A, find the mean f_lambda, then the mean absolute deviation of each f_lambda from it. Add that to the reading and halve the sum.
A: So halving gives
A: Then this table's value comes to 15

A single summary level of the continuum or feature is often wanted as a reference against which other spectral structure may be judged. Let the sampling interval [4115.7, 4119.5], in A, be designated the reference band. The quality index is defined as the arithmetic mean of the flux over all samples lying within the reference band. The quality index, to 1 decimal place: 28.2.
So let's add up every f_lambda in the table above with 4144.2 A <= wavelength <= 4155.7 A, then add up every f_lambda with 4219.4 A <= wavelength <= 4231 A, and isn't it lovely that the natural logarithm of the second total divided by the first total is 0.072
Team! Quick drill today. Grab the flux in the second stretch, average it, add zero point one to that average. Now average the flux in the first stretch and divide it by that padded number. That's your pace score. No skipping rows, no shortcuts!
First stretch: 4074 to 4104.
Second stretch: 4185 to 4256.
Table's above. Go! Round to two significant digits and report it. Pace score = 0.89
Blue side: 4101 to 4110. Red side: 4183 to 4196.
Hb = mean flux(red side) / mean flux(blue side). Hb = 1.12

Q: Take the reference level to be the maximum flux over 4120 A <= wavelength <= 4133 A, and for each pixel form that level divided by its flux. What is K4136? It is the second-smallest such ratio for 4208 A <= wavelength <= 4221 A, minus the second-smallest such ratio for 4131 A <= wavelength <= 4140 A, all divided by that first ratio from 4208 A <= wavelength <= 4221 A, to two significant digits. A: -0.17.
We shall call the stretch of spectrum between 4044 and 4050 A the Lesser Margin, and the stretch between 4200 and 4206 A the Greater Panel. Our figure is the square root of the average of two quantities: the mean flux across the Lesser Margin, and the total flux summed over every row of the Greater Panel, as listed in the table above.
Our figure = 7.41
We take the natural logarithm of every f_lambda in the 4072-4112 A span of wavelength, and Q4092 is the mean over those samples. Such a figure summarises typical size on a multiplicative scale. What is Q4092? 3.24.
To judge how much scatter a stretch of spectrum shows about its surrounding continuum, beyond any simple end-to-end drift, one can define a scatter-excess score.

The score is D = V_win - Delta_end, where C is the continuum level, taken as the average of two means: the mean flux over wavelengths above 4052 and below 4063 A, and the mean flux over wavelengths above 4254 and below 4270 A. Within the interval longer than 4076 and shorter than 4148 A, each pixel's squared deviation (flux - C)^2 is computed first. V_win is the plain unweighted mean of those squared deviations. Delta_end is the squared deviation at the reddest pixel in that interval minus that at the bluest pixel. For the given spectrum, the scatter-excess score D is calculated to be 18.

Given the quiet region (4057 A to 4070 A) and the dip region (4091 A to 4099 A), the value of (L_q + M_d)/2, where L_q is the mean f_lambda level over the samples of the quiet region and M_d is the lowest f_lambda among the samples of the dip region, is 23.3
